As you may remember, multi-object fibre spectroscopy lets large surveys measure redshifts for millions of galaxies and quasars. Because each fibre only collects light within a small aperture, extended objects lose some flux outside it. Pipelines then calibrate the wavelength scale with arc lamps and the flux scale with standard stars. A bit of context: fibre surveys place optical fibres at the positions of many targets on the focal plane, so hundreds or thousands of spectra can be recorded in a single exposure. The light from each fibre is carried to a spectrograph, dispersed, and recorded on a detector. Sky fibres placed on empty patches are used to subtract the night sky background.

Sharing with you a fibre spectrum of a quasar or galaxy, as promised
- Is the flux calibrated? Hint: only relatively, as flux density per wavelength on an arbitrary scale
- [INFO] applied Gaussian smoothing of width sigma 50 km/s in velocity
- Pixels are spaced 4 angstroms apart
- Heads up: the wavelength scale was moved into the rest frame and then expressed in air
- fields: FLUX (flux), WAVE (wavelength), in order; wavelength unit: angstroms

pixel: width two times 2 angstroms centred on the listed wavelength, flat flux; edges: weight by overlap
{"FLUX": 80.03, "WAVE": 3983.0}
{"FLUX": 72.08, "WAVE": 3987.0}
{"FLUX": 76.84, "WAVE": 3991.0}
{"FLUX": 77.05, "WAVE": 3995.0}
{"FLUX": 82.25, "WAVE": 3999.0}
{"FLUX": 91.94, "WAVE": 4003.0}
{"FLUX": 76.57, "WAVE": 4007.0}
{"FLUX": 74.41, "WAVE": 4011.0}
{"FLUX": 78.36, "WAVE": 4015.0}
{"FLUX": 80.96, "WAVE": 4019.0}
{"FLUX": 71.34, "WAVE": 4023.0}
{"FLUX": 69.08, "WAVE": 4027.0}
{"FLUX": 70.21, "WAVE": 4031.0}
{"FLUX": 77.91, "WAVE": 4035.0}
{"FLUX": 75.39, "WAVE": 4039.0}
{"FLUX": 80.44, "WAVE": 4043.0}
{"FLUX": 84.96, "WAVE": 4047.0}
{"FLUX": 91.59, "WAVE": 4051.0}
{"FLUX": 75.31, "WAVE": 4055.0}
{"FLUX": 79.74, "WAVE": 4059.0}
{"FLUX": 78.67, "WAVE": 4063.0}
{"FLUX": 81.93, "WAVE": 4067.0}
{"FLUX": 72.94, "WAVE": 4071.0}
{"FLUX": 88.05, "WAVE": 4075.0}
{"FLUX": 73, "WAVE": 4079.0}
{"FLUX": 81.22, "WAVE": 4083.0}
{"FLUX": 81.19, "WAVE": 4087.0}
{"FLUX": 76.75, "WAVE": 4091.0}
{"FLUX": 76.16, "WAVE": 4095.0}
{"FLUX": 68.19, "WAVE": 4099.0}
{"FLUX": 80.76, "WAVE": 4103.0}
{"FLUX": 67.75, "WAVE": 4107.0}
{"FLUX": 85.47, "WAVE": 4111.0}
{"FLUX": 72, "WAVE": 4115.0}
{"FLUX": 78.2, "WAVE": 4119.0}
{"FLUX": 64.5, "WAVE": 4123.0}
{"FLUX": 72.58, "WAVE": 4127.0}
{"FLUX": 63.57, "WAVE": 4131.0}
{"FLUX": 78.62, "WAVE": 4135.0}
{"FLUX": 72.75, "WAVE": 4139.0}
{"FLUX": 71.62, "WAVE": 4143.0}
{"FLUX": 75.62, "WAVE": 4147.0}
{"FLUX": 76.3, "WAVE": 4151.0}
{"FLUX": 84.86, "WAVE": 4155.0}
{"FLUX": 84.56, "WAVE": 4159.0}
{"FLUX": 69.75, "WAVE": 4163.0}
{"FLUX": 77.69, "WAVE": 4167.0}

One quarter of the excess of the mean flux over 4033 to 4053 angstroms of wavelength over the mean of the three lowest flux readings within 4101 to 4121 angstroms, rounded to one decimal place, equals 2.4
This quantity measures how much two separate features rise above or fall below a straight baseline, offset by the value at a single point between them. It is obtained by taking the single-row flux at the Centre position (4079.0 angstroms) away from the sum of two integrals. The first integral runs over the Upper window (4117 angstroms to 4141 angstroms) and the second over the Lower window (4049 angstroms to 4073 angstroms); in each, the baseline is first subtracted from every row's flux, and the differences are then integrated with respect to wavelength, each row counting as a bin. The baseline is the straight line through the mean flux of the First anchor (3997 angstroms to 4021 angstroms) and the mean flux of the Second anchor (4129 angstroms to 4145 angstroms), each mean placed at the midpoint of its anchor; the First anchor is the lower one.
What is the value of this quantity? -14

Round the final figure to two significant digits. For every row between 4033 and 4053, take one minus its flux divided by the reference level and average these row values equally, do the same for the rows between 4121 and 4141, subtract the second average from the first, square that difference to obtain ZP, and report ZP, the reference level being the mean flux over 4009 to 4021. 0.022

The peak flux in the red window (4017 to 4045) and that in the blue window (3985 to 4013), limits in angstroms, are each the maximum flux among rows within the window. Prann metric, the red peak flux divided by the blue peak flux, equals 0.88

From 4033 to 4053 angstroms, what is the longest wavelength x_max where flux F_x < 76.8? 4039.0 angstroms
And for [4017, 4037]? 4031.0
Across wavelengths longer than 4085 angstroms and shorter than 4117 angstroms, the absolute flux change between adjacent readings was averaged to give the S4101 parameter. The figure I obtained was 10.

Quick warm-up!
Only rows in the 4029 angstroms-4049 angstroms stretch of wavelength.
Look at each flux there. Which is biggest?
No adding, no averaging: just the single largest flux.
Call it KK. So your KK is 84.96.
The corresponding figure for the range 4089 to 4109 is 80.76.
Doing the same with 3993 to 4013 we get 91.94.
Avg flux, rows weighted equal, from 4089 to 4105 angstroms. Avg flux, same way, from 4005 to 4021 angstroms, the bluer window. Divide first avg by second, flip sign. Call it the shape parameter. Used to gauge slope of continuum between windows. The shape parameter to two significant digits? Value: -0.97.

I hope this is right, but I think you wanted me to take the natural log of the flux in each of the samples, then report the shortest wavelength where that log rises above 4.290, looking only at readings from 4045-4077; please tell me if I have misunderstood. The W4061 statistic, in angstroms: 4047.0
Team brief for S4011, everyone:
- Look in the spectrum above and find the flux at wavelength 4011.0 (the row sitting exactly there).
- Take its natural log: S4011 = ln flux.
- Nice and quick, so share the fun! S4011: 4.31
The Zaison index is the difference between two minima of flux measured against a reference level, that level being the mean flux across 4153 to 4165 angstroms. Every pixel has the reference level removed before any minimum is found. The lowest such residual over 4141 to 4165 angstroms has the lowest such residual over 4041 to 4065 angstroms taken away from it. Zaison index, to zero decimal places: -6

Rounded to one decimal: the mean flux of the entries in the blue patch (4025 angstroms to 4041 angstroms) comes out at 73.1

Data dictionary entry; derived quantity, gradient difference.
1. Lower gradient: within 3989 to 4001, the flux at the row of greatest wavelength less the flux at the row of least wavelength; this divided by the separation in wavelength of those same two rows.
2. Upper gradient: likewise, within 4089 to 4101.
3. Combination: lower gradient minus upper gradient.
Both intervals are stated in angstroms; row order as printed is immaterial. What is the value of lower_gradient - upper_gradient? 1.7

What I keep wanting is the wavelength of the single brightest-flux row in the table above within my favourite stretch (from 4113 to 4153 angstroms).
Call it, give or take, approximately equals 4135.0 angstroms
